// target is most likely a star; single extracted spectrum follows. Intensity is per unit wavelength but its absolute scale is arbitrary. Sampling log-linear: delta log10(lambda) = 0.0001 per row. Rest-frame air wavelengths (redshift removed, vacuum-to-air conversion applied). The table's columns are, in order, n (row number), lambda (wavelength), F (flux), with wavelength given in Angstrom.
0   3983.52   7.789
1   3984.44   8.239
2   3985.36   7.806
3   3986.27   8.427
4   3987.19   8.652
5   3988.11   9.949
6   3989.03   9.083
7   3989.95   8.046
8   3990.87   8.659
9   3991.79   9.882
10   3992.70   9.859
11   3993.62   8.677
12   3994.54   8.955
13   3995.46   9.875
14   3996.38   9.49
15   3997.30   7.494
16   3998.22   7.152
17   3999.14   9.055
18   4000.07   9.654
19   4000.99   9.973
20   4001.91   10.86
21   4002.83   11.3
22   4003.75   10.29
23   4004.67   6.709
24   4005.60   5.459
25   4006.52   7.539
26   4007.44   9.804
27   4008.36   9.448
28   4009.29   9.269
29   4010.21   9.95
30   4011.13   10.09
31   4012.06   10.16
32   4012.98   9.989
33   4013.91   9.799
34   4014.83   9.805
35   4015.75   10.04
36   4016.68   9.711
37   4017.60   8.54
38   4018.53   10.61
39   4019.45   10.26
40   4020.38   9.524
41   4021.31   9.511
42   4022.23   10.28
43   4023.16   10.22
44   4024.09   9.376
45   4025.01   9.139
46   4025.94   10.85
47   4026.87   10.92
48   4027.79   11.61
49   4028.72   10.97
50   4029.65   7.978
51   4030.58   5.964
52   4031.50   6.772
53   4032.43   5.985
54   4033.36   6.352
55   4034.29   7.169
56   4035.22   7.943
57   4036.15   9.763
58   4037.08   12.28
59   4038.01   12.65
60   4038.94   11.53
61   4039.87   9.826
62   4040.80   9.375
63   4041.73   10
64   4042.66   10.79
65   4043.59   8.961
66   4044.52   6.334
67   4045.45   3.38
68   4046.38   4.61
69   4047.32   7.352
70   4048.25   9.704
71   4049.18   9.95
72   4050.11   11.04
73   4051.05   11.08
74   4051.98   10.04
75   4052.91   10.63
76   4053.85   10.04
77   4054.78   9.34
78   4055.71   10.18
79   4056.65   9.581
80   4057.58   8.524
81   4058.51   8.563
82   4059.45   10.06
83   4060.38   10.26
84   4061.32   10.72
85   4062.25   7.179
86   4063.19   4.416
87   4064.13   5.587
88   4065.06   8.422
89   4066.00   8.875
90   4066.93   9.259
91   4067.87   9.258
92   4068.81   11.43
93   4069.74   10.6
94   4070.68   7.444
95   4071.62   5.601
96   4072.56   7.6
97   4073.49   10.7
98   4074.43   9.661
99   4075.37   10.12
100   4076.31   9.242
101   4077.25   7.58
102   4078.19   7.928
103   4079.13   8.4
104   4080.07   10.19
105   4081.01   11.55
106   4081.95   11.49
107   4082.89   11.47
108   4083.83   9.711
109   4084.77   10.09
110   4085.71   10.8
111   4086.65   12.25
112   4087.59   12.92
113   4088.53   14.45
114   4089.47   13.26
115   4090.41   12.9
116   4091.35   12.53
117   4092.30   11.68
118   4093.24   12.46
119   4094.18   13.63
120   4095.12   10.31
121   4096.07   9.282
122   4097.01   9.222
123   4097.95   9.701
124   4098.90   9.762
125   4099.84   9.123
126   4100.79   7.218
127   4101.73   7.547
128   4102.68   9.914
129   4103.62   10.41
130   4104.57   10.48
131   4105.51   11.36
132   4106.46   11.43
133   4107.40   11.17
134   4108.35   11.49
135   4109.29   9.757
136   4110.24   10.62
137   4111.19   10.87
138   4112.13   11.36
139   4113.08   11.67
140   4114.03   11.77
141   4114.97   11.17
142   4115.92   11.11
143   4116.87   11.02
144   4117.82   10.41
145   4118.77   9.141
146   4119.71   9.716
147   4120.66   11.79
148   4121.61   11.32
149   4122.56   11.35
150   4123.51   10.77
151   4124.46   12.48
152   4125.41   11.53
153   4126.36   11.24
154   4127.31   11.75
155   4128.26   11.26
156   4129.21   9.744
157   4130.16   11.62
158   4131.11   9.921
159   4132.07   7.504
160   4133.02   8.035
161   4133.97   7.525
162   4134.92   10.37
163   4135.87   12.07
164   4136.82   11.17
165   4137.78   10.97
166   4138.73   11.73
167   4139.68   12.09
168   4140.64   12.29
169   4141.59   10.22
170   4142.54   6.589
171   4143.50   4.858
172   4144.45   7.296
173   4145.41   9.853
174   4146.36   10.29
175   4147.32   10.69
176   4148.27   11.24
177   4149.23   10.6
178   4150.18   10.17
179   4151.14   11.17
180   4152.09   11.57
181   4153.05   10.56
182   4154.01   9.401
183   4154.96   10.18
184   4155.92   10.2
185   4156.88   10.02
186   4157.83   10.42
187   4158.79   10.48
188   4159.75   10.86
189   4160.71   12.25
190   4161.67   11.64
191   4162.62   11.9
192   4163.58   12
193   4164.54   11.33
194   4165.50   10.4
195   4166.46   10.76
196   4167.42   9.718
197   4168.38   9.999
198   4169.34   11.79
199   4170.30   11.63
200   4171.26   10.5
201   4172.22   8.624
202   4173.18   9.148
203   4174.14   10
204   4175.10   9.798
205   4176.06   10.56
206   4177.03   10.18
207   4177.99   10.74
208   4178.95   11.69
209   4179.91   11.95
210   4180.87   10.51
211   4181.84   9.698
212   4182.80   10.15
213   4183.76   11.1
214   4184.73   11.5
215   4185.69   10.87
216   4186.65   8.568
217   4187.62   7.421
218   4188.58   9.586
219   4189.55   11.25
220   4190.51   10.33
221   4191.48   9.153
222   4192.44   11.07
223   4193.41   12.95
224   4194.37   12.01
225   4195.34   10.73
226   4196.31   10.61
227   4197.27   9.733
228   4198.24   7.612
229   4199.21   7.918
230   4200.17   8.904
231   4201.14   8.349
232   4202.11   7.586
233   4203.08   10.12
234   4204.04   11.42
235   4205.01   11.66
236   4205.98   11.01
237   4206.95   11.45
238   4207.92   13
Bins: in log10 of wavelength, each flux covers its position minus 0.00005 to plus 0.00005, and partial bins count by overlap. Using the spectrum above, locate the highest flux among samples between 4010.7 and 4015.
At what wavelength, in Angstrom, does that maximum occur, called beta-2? 4012.06 Angstrom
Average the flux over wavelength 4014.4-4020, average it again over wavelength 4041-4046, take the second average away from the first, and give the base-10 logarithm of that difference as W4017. 0.3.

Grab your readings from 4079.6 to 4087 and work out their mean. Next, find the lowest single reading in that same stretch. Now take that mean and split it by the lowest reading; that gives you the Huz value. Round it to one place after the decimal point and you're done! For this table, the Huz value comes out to 1.1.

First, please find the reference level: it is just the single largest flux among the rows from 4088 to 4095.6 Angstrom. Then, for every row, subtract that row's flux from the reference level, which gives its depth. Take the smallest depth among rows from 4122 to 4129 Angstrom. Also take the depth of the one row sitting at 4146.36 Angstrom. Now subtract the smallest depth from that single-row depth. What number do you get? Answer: 2.2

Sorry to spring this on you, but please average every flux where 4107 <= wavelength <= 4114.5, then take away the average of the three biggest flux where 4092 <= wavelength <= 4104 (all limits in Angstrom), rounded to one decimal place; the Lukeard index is -1.5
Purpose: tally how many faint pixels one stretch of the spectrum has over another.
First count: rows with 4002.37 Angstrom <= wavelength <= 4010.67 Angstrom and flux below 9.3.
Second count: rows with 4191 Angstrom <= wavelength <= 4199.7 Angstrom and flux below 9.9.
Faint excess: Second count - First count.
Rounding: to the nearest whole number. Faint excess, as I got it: 0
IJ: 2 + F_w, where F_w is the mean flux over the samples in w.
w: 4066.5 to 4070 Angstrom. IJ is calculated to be 12.1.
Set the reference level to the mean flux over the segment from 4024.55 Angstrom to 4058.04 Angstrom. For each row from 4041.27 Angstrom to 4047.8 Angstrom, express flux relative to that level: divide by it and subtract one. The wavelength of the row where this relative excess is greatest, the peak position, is 4042.66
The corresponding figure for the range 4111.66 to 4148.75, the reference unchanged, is 4124.46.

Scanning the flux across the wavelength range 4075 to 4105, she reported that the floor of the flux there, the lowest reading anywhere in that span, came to 7.218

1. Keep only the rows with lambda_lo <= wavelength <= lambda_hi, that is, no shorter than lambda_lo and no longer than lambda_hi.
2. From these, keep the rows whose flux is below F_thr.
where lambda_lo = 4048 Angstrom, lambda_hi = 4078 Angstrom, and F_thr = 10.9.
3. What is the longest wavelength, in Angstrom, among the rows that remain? 4077.25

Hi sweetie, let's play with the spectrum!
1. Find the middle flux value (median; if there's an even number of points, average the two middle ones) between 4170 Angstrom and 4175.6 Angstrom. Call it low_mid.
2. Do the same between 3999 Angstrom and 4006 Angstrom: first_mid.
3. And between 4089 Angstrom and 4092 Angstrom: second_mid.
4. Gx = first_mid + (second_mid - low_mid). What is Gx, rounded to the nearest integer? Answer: 13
